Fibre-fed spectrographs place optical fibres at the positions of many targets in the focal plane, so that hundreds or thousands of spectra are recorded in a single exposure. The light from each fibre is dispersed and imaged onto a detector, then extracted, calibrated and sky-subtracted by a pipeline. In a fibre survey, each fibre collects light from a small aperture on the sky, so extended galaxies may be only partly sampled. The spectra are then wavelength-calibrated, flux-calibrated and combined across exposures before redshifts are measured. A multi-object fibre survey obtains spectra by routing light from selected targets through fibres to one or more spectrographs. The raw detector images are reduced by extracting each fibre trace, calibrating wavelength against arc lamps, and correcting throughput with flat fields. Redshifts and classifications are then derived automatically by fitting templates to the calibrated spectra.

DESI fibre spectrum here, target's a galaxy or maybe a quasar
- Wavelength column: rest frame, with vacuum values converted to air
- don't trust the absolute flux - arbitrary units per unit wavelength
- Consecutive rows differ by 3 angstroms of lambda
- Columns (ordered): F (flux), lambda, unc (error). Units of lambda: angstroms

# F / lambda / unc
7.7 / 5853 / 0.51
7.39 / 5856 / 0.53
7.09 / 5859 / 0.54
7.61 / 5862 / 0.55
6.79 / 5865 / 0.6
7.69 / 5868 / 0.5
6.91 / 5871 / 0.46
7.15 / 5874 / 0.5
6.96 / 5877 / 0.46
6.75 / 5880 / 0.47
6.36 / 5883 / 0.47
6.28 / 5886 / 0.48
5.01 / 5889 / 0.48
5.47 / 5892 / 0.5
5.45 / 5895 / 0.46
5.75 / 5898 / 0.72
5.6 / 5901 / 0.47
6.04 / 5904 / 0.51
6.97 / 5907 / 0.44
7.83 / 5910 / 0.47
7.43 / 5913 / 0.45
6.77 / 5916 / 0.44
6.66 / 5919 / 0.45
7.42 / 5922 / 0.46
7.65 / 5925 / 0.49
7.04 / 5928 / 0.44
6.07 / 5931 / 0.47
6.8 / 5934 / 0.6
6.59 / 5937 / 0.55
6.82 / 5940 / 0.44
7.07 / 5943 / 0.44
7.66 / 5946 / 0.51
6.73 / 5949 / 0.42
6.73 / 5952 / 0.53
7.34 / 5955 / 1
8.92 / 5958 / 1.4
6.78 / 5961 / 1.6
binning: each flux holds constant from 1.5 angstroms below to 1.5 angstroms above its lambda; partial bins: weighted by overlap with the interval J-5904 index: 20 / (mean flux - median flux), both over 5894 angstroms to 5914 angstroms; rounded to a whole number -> 50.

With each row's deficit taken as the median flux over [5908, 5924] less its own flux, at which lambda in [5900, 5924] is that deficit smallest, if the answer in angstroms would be 5910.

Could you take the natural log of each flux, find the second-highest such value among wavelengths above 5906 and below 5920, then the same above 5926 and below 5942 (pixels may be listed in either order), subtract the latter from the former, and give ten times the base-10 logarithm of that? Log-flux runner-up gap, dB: -10.7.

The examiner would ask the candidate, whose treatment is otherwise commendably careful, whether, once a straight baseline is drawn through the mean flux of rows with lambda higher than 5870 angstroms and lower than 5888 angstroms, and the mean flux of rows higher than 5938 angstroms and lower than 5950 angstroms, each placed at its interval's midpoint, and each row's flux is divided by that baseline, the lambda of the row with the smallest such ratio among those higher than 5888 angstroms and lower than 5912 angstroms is 5889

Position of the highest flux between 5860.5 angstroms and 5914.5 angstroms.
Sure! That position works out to 5910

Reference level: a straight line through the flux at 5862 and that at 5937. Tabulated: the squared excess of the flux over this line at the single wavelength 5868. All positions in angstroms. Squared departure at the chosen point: 0.0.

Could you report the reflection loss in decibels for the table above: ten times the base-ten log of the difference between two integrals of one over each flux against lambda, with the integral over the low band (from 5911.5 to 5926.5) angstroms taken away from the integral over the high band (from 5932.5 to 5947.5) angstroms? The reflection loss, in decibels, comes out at -12.3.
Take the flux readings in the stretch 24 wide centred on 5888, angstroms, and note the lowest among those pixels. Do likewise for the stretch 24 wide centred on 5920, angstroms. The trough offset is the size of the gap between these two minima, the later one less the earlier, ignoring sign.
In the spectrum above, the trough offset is 1.1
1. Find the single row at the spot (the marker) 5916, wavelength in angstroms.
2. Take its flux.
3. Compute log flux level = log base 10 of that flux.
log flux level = 0.831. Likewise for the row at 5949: 0.828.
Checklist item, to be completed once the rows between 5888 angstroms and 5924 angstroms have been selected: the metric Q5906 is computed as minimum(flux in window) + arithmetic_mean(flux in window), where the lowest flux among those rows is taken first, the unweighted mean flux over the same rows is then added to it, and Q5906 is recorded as 11.4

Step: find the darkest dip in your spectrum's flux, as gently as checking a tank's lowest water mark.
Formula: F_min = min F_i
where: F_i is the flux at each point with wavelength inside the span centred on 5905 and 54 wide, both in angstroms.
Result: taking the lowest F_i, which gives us 5.01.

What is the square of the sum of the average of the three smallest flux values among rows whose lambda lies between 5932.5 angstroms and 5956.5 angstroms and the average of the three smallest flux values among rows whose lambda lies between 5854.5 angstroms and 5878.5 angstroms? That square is 184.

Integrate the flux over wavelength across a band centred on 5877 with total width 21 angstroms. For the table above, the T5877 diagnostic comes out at 144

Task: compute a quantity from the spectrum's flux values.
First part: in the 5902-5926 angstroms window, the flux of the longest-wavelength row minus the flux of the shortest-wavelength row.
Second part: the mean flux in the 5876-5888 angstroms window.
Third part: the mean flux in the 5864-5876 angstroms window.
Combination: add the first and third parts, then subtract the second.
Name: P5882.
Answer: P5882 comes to 2.2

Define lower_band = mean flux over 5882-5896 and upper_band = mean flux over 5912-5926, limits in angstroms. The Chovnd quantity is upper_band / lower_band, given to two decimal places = 1.26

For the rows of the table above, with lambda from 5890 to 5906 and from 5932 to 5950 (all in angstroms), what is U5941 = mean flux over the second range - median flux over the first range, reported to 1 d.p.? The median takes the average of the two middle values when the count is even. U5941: 1.3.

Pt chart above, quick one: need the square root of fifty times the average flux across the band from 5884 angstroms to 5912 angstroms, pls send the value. 17.4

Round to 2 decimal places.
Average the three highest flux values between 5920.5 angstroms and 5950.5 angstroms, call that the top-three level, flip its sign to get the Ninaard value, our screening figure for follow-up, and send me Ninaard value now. -7.58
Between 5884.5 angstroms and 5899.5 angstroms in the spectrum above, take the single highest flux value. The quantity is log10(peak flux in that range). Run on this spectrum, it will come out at 0.80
